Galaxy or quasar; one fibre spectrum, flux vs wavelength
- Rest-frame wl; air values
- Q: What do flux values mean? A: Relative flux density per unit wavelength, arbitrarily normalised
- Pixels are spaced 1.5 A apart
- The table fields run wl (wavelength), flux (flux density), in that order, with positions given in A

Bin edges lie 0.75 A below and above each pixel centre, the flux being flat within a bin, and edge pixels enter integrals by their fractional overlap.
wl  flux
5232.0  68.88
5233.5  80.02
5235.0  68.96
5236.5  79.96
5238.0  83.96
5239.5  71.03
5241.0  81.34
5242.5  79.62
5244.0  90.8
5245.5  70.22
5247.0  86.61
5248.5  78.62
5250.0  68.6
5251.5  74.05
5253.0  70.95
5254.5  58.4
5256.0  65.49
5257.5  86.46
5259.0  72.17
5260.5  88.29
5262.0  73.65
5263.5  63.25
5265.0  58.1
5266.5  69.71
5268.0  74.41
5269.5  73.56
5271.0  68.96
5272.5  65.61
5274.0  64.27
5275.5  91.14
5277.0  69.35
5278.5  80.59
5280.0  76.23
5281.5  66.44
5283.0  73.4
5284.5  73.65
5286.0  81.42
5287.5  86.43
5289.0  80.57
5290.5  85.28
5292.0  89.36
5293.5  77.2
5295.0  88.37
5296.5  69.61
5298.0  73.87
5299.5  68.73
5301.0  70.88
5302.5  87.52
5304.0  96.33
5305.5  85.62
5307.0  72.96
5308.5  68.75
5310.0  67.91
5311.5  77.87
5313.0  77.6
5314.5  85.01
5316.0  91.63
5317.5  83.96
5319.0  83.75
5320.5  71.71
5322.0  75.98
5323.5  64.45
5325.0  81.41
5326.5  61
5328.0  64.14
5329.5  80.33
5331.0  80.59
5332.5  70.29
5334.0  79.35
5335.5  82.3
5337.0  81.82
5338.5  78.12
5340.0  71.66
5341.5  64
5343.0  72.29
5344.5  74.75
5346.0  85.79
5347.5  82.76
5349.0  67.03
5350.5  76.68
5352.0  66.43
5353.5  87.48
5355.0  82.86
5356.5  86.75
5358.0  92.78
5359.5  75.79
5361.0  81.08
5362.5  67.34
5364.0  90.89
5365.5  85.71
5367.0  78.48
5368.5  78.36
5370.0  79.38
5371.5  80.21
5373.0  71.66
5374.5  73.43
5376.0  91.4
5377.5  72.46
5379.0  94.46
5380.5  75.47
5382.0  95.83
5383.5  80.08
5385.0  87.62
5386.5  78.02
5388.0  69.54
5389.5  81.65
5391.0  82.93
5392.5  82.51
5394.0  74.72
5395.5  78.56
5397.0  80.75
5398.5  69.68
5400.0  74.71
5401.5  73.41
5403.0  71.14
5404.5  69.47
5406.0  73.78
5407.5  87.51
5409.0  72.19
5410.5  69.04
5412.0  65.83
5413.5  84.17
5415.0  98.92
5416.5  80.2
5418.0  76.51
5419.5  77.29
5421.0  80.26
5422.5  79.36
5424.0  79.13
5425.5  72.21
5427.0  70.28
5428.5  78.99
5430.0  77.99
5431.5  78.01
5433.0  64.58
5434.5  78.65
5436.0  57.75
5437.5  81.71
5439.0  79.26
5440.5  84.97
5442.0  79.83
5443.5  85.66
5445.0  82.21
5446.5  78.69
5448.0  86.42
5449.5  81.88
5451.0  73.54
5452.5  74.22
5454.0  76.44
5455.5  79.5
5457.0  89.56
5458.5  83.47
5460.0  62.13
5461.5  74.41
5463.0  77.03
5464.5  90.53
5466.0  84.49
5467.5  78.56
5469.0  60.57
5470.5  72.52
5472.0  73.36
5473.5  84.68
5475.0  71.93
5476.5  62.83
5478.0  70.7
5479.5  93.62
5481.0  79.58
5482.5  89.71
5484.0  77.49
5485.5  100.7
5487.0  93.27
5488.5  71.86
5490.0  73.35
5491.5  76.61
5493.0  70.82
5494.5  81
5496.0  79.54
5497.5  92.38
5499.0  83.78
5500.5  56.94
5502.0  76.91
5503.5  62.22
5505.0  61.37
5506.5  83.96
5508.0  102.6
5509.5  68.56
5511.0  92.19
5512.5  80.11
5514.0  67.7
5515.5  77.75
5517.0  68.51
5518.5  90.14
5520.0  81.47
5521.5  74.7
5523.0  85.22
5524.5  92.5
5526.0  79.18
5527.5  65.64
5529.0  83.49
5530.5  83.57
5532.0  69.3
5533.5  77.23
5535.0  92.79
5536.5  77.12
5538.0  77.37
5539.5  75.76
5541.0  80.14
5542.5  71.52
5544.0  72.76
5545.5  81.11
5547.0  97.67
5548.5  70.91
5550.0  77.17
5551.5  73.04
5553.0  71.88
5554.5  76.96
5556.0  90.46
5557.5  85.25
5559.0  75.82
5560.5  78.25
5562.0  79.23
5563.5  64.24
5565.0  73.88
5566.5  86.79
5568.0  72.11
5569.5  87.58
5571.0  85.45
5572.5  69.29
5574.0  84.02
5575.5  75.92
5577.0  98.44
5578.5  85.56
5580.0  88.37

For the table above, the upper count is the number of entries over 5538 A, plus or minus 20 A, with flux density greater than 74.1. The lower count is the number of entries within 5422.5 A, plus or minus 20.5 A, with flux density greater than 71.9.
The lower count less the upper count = 0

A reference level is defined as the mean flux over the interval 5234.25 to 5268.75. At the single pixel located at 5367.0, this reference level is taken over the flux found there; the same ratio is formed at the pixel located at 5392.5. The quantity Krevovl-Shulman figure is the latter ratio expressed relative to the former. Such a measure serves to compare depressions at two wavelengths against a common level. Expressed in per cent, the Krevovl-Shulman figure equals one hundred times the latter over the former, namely 95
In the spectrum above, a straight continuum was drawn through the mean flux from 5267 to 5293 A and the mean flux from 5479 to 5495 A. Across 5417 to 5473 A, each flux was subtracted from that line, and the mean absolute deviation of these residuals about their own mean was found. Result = 5.4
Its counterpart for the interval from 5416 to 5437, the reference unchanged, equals 5.1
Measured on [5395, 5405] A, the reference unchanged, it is 3.5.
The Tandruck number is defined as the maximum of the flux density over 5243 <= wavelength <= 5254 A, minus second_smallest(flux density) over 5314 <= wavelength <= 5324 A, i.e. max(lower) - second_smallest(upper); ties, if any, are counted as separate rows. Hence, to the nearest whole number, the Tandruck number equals 19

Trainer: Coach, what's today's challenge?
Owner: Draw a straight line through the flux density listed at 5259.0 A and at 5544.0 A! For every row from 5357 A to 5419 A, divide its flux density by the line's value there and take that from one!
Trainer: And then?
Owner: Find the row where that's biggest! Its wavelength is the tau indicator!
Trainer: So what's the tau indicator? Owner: 5412.0 A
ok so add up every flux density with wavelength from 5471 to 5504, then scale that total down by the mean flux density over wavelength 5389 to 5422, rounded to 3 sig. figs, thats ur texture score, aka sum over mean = 22.2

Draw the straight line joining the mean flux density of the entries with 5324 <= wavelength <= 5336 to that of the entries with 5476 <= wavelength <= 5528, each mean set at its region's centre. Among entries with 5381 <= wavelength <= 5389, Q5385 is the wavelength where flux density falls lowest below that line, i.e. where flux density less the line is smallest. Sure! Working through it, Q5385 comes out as 5388.0 A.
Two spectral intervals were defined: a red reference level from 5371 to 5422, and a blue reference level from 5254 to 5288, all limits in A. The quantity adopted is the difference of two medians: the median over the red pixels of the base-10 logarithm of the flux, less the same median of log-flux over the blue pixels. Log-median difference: 0.024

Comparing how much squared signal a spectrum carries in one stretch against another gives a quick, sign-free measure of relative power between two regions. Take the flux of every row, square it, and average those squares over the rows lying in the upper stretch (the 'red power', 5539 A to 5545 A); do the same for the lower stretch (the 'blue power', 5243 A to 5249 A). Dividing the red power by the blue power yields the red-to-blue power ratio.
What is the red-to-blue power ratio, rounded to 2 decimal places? 0.84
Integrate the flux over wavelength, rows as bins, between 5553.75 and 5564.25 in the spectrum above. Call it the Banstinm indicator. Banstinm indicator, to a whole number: 825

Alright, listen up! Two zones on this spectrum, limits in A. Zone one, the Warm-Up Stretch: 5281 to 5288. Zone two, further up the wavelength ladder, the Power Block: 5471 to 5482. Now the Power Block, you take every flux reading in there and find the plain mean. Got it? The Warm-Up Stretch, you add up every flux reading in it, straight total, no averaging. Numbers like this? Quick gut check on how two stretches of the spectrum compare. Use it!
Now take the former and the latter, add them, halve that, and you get 229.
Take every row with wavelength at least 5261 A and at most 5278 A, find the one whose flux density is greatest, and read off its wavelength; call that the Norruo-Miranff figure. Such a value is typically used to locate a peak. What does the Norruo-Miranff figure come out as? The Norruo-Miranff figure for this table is 5275.5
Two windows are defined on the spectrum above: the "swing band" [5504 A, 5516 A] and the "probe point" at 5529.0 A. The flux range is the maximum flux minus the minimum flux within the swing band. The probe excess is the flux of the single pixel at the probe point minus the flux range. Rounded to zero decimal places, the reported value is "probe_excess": 42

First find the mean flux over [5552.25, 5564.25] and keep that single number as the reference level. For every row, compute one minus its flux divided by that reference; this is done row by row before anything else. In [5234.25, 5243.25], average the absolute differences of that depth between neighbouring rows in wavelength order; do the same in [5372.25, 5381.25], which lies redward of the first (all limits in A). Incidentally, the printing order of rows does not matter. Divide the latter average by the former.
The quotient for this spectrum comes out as 2.0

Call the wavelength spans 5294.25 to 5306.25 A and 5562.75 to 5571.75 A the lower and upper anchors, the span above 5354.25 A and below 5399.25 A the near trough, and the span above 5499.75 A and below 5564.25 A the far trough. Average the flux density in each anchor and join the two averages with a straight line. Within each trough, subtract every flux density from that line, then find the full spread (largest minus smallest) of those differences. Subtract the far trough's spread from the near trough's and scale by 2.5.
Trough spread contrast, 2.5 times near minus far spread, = -43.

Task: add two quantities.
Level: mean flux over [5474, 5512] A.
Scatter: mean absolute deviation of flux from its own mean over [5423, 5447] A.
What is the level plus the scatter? 84.3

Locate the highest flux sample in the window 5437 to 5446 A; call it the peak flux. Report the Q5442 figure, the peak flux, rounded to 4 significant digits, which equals 85.66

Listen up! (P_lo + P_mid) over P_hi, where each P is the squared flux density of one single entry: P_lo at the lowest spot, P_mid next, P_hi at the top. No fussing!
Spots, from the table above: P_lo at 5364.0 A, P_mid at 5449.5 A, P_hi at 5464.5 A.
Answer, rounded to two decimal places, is 1.83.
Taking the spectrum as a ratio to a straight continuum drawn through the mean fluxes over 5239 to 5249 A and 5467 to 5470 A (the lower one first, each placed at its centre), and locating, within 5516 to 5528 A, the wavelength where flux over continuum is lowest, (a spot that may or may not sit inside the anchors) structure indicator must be 5527.5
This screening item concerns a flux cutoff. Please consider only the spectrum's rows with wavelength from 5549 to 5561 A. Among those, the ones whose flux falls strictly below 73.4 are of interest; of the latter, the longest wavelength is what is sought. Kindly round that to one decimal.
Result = 5553.0 A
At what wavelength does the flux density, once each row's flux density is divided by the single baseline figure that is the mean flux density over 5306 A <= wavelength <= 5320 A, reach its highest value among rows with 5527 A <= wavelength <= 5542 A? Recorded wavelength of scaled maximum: 5535.0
